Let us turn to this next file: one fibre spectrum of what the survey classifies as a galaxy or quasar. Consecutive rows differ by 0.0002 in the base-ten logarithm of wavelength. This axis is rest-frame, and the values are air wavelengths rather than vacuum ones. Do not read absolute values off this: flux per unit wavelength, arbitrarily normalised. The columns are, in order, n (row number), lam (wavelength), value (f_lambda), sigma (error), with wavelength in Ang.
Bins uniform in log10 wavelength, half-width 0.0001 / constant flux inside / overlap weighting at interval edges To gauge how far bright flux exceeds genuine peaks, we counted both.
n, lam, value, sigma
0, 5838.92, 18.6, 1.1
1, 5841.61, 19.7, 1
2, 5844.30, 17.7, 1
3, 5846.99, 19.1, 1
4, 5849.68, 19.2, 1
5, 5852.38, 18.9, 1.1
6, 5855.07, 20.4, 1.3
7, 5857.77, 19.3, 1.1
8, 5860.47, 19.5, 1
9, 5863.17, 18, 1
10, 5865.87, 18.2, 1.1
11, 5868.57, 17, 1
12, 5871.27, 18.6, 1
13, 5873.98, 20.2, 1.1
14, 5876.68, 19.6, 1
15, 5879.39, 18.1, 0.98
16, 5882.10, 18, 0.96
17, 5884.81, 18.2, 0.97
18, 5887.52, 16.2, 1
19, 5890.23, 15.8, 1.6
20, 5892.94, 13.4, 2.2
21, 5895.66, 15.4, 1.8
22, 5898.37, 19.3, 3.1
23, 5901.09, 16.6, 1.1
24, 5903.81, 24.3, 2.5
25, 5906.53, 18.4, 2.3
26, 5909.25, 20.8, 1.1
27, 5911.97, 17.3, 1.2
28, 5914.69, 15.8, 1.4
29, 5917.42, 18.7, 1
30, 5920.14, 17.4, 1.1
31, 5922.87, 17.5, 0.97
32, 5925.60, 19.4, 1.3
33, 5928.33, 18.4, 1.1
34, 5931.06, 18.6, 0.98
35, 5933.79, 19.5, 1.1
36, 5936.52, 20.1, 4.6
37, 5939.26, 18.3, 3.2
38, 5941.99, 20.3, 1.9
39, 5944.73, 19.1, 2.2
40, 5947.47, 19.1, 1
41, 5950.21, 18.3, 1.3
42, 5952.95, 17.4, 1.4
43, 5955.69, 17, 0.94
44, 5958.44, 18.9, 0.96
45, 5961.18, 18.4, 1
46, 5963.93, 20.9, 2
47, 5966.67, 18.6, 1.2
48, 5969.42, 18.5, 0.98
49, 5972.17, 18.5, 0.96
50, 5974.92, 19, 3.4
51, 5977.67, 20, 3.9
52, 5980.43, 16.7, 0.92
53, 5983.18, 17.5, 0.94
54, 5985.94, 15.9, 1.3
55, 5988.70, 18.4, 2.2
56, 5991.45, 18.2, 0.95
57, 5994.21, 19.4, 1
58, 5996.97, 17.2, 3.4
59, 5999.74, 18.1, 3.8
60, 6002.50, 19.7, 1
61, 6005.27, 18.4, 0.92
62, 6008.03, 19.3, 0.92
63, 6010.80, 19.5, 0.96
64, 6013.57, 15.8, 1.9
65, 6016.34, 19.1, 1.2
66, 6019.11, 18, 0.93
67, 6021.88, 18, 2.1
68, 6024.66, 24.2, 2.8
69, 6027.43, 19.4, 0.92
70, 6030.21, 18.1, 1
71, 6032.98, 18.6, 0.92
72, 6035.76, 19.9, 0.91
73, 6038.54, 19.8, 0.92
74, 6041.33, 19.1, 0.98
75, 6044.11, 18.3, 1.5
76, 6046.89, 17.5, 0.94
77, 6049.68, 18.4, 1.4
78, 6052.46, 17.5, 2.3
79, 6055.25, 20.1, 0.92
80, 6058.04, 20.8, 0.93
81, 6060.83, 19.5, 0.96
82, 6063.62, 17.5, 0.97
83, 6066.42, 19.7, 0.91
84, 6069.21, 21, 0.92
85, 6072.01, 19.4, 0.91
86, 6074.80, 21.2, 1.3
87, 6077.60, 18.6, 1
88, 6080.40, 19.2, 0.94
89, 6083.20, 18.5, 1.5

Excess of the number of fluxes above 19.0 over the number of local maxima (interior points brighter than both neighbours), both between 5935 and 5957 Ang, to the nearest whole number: 3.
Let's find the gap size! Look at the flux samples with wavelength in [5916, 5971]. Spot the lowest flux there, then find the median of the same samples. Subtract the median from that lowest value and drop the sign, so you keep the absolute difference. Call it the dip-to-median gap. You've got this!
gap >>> 1.6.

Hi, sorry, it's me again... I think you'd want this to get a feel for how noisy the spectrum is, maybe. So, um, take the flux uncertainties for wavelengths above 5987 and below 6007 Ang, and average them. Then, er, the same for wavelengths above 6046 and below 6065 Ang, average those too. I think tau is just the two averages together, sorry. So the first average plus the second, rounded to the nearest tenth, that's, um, 3.1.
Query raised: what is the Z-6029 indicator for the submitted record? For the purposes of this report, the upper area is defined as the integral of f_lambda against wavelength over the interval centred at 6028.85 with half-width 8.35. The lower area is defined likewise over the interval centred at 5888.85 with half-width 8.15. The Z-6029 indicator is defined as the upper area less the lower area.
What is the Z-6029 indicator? 65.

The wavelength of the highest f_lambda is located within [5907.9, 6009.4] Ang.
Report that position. 5963.93 Ang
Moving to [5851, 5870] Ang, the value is 5855.07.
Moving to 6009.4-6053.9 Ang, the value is 6024.66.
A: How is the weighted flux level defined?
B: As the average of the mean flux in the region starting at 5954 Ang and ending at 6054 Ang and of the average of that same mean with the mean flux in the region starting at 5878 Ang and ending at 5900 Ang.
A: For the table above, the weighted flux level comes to 18.2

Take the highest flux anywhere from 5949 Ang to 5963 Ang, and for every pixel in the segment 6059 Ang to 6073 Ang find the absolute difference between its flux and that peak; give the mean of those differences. 1.1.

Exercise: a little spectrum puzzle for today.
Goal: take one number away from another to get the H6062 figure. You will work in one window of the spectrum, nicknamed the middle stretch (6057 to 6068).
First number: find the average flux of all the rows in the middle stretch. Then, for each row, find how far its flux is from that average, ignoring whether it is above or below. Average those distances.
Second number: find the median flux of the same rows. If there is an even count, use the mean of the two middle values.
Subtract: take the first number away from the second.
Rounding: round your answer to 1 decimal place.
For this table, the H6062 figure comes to 18.7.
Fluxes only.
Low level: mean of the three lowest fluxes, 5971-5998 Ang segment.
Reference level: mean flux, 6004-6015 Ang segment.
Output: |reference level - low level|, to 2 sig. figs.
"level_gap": 1.7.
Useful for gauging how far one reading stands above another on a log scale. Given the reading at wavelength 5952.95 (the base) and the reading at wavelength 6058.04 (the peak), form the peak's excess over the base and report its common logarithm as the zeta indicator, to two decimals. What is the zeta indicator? 0.53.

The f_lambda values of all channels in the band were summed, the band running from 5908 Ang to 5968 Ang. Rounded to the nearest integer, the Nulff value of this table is 410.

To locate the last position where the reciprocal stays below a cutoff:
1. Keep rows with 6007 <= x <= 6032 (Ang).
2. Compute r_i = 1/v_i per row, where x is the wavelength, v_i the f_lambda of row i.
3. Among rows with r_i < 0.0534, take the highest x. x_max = 6027.43 Ang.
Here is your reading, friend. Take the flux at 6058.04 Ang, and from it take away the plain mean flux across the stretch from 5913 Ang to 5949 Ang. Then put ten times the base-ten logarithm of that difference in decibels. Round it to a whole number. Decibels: 3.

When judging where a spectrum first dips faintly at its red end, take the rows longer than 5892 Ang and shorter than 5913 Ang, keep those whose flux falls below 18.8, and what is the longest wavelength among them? 5911.97 Ang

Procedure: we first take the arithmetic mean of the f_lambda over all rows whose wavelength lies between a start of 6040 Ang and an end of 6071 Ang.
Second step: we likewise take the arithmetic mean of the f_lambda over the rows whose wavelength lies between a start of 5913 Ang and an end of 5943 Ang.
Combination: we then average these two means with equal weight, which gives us 18.8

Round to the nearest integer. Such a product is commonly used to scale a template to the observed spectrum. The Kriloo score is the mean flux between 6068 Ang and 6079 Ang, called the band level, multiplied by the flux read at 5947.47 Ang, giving 383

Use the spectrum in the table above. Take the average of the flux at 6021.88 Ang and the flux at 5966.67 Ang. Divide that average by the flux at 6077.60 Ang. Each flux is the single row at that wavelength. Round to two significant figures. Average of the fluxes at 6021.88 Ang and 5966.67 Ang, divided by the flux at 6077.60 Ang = 0.98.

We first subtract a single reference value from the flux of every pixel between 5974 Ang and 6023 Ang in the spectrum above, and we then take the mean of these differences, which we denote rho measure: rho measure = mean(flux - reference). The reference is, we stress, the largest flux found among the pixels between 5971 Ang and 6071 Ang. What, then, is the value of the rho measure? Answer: -5.97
